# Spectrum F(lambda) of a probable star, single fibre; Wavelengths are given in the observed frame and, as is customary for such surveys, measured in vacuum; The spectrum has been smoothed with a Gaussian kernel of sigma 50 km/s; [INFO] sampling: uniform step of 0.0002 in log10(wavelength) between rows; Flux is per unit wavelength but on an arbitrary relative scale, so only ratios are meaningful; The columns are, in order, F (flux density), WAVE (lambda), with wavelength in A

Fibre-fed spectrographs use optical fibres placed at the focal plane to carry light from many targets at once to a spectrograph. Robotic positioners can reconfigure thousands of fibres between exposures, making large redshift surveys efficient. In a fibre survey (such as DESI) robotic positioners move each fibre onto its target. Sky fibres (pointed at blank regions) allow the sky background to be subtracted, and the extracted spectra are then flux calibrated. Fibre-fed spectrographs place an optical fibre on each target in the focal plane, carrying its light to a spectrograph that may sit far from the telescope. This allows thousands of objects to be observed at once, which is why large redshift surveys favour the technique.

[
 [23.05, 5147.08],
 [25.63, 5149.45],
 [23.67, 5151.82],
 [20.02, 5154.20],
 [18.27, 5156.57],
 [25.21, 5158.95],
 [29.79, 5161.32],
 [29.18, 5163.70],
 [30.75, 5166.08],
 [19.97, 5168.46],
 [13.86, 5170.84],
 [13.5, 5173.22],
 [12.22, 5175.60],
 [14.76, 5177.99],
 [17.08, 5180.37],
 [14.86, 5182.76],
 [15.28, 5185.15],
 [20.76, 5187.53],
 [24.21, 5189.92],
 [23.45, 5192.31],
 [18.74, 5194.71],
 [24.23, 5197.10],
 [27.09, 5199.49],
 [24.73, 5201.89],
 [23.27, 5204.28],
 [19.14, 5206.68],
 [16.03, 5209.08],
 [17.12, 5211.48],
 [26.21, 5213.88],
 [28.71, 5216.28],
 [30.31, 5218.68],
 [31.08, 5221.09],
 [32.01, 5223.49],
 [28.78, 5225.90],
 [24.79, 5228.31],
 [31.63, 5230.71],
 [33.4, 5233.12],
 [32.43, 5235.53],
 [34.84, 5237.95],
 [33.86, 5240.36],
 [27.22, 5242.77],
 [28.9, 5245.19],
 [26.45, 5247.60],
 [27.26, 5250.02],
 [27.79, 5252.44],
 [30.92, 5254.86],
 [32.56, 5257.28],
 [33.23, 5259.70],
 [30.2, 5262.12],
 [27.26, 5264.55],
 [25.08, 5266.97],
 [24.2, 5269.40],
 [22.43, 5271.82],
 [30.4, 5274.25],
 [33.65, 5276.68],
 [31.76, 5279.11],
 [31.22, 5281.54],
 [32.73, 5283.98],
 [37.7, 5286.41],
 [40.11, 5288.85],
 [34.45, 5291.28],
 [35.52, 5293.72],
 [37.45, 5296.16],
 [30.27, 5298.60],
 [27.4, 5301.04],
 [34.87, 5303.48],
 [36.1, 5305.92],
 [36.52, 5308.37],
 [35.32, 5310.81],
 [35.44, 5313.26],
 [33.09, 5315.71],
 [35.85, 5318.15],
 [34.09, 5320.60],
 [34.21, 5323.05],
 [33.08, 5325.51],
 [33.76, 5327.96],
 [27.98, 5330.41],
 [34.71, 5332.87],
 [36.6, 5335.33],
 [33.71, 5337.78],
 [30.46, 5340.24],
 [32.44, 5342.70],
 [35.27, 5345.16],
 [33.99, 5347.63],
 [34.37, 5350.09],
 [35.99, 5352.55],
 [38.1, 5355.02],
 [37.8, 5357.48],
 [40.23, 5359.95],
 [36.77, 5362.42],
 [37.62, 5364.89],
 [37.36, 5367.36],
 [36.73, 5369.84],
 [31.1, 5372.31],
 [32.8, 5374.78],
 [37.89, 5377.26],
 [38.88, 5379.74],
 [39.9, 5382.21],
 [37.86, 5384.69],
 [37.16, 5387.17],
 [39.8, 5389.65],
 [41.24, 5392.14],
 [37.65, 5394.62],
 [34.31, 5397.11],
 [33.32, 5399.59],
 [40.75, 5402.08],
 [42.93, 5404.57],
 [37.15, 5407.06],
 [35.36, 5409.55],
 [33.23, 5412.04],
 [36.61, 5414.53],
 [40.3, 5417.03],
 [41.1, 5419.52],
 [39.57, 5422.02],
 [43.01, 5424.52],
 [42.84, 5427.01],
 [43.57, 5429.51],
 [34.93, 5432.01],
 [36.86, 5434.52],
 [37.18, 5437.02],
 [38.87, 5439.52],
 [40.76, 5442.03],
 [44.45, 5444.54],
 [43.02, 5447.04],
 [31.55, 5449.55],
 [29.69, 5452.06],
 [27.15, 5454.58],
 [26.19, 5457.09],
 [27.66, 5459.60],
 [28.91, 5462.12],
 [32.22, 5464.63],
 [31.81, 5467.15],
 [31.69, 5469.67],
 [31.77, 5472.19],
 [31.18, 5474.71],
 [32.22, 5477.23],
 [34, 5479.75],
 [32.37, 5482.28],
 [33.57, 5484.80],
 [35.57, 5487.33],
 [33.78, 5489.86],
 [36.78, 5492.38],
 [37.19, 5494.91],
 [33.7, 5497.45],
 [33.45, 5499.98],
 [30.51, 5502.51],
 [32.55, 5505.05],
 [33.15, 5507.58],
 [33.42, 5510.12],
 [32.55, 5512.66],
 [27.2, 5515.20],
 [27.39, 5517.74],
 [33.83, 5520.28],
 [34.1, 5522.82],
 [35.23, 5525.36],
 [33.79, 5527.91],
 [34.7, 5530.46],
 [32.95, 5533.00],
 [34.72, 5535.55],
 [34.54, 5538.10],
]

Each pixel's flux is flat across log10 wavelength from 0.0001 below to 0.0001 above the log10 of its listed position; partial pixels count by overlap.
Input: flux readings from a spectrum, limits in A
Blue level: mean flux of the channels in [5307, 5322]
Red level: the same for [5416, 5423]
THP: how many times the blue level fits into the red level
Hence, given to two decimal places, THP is 1.15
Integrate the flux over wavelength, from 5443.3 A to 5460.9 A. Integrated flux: 577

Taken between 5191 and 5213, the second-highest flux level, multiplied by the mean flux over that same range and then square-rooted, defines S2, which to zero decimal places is 23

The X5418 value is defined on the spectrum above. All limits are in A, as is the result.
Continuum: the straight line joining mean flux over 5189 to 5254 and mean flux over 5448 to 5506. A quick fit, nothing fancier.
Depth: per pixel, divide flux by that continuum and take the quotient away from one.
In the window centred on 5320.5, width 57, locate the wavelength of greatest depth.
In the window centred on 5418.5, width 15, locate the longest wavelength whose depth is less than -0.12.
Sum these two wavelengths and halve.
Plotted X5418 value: 5362.8 A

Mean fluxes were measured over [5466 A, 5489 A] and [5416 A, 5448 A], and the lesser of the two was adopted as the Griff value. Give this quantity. 32.7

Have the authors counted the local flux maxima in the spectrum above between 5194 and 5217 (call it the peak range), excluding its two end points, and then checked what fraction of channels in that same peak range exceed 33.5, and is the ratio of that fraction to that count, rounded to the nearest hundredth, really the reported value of 0.00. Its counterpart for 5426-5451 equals 0.45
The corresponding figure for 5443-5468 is 0.20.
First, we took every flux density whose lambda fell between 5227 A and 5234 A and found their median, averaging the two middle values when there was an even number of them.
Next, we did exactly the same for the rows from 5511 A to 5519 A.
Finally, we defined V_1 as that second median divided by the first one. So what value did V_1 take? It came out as 0.87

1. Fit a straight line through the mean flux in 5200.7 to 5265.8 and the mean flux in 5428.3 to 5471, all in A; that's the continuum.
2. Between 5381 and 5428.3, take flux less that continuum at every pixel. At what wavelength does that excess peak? 5404.57 A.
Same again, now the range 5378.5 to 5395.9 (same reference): 5392.14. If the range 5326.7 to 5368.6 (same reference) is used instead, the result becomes 5359.95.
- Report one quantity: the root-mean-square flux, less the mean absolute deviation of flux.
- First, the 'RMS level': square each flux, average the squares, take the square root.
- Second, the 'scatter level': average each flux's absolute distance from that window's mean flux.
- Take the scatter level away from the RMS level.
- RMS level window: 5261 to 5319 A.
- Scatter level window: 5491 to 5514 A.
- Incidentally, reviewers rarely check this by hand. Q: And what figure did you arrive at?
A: 31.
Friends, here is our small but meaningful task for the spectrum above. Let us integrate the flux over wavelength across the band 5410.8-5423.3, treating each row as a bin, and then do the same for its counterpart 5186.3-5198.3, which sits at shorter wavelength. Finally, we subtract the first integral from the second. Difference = -210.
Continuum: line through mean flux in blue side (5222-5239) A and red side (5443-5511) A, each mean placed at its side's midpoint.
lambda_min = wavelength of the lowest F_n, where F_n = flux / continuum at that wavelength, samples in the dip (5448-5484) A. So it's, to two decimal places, 5457.09 A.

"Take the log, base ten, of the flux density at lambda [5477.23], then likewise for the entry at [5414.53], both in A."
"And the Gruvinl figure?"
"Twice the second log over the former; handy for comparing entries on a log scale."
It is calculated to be 2.07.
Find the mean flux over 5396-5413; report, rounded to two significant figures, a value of 37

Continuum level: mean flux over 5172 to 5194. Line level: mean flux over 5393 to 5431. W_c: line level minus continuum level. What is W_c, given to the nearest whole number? 21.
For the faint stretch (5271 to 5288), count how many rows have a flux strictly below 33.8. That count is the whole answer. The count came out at 6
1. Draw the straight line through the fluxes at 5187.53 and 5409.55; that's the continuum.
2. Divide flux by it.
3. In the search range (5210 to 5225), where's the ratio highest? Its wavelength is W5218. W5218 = 5223.49 A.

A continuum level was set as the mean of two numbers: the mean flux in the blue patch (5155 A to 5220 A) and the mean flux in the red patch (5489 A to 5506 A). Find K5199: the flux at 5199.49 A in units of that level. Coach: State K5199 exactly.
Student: 0.98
